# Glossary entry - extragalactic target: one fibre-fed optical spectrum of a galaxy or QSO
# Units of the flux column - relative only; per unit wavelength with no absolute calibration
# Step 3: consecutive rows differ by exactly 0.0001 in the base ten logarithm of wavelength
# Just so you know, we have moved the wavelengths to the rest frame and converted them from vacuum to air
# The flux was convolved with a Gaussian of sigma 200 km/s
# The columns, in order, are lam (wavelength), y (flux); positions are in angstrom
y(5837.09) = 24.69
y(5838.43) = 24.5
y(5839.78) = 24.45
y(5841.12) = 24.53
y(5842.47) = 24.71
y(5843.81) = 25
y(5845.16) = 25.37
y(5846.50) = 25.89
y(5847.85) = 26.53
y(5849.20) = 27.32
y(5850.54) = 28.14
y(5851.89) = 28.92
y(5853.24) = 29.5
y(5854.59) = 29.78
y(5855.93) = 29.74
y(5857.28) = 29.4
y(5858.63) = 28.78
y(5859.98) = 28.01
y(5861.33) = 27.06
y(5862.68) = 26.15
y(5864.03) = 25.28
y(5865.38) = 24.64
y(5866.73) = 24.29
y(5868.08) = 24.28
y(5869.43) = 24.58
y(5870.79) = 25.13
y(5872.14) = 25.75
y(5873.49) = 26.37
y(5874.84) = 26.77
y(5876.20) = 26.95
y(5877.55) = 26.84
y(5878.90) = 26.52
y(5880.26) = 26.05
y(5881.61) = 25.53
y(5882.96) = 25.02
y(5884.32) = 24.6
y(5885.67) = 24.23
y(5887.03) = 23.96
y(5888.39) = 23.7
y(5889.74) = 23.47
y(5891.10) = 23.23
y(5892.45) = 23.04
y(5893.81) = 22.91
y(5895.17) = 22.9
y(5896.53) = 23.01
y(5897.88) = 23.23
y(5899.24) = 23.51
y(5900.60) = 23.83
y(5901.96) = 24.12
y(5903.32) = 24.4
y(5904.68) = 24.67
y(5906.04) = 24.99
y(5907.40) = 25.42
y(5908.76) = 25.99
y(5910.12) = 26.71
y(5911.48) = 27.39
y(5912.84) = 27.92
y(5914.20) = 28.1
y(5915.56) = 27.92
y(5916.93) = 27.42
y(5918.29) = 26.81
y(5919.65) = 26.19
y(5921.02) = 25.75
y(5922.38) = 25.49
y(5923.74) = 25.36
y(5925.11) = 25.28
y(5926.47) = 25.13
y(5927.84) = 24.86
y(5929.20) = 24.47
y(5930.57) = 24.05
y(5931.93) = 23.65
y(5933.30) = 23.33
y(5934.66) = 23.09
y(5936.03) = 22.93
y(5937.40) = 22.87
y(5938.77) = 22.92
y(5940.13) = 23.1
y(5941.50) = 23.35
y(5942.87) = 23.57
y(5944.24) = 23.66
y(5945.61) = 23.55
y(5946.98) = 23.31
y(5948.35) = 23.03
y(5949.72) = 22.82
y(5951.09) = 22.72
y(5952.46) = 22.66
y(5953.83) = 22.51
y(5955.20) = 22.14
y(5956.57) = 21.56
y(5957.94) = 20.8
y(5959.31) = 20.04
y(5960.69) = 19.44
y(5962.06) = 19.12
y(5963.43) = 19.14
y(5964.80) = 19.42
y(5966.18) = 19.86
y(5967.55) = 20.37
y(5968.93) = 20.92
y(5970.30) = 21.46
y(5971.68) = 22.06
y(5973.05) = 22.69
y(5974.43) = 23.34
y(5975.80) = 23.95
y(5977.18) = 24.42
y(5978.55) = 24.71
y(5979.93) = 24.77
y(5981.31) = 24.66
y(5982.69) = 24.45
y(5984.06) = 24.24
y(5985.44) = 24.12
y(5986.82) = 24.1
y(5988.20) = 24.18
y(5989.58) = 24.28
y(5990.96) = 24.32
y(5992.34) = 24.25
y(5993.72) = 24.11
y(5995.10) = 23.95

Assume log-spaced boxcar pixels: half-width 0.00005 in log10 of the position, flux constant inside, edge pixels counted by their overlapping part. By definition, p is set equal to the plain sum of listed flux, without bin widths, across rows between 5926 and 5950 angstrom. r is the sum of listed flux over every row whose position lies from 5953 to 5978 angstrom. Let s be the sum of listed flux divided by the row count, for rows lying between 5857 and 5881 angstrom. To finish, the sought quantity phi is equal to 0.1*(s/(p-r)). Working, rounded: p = 424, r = 383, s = 26.3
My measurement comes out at 0.06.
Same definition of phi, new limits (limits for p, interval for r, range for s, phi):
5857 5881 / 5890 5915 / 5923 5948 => 0.09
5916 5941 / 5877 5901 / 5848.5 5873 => 0.38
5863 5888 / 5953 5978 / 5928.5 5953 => 0.03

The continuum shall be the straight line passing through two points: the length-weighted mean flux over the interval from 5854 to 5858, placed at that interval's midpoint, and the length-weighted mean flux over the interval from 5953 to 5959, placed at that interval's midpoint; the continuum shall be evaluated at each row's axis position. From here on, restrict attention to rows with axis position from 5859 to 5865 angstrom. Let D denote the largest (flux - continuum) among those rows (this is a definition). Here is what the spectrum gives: -1.3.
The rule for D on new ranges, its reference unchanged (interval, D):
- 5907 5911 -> 1.4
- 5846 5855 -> 0.0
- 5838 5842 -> -6.3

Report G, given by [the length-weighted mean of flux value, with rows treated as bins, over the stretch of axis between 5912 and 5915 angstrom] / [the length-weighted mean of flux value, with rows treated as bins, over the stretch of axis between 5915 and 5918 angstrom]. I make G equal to 1.02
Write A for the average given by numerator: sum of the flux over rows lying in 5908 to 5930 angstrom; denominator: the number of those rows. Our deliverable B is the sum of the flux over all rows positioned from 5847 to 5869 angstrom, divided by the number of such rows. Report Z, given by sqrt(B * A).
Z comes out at 26.8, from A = 26.3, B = 27.4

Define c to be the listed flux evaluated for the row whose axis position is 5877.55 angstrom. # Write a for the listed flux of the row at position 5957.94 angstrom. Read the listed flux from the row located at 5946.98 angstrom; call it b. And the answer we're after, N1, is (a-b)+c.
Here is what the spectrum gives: 24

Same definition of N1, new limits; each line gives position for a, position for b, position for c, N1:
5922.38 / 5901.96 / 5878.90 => 28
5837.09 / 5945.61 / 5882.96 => 26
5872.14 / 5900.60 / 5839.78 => 26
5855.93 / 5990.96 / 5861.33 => 32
